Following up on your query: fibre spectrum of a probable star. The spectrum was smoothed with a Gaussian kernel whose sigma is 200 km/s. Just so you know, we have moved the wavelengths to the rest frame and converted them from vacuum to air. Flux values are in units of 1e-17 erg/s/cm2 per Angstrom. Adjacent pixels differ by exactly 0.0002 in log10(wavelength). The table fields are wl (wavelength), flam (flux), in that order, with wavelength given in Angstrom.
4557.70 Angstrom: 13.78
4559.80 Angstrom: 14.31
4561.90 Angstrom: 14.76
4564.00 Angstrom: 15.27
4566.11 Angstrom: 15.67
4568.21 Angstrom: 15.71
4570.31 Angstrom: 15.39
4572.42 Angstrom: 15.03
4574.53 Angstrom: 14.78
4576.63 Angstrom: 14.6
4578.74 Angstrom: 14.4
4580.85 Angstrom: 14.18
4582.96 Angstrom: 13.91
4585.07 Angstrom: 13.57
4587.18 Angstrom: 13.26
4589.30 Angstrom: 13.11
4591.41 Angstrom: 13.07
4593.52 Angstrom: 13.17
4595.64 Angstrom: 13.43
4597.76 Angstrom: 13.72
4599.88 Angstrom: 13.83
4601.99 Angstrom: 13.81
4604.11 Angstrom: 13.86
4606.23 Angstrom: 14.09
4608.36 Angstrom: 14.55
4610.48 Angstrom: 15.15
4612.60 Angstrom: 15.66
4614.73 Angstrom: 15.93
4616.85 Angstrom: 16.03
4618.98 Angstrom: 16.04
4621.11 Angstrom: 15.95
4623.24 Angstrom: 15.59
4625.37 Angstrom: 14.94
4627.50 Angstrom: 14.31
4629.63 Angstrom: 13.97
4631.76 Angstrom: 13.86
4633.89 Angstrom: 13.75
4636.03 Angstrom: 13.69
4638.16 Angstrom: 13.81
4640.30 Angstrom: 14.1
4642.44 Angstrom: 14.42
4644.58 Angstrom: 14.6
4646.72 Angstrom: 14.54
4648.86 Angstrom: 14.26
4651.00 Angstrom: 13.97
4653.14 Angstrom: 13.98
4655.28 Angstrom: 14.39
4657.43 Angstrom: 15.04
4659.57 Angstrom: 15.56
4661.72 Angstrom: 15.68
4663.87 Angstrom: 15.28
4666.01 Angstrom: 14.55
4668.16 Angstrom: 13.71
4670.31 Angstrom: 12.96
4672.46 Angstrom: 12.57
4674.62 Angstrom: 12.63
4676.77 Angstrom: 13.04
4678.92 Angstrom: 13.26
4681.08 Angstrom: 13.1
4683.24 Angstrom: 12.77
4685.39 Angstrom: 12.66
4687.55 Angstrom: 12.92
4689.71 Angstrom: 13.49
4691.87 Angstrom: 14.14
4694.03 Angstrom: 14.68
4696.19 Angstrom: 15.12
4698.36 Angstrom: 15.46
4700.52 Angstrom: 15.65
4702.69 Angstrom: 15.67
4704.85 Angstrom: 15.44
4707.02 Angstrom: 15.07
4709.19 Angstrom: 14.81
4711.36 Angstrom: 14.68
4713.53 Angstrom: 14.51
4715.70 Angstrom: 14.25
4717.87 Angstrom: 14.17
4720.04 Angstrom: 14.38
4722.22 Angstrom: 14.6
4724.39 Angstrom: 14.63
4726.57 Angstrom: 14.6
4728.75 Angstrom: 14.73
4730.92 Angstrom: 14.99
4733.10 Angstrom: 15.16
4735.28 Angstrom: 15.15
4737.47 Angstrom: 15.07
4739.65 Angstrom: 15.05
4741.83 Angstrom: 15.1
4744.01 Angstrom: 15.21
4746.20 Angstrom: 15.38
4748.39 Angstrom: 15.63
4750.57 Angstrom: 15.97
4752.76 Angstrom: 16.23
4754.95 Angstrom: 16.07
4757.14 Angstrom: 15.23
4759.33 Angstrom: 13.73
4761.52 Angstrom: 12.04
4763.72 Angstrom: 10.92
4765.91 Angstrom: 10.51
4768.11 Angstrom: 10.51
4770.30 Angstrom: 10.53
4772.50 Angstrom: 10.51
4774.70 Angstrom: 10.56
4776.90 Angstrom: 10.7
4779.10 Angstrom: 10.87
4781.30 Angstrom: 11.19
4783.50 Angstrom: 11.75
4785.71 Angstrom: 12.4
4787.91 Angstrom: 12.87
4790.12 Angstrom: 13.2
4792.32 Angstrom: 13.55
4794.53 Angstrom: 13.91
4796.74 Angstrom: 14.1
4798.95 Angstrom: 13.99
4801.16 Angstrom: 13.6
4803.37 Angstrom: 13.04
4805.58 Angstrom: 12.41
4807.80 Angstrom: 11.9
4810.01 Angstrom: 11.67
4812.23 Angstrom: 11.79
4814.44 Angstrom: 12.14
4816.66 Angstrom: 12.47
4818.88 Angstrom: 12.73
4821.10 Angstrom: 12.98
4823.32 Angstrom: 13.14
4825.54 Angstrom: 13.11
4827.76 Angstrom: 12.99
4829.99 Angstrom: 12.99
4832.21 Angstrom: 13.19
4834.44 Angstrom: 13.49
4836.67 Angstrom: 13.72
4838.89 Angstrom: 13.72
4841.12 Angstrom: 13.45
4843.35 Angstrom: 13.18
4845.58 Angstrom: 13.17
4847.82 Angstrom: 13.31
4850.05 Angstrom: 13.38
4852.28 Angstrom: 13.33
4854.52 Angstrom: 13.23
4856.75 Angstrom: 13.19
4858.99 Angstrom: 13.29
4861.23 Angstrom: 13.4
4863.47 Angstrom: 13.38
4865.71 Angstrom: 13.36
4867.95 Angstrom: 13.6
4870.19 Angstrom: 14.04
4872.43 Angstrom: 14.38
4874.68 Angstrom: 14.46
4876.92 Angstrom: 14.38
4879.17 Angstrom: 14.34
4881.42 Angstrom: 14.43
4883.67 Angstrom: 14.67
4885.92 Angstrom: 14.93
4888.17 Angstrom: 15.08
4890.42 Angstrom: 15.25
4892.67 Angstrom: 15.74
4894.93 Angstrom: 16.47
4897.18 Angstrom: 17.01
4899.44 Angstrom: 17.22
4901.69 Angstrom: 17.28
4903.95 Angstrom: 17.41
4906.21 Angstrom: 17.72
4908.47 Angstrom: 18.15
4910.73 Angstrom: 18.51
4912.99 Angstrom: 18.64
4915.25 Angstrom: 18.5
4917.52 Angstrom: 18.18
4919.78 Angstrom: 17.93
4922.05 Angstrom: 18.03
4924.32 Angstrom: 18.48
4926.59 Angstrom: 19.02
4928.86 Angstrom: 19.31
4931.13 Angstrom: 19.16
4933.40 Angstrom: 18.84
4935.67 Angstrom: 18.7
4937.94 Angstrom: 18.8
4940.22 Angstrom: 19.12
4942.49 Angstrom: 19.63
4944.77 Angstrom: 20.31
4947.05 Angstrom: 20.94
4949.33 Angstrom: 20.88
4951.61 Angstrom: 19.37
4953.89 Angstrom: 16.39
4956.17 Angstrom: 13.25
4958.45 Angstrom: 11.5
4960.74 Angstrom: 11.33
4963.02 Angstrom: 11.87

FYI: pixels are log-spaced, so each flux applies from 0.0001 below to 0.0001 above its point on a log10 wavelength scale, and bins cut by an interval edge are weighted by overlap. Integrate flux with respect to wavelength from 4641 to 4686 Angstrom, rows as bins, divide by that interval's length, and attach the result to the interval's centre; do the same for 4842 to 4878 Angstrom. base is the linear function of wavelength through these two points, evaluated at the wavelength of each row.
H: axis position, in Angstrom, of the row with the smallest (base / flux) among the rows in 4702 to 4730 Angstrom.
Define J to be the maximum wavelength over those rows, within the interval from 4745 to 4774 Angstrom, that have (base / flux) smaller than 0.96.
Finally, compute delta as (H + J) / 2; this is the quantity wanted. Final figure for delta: 4729.9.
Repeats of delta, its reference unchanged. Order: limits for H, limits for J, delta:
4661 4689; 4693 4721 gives 4687.6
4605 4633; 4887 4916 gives 4767.1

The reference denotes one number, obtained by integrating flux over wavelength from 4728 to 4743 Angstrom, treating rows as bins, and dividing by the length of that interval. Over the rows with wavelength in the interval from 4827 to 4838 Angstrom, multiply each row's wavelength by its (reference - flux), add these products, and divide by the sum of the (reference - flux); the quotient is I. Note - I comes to 4831.7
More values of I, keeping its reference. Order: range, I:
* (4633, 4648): 4638.7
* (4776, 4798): 4783.9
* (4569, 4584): 4581.1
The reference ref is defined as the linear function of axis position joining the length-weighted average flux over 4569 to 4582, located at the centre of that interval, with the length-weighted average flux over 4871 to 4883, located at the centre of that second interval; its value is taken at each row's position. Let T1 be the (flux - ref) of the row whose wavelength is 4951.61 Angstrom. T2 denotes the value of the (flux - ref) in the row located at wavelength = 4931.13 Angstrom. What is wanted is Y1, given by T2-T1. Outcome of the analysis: -0.23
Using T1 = 5.1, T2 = 4.8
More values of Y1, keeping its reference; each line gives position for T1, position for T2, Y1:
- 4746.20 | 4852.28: -1.93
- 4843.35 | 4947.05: 7.88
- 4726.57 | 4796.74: -0.42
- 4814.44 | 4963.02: -0.10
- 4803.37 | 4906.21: 4.80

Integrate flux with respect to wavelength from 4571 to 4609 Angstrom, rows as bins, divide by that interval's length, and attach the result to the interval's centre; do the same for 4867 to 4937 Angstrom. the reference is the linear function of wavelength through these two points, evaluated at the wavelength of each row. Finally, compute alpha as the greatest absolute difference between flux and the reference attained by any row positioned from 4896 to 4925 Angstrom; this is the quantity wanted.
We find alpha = 1.7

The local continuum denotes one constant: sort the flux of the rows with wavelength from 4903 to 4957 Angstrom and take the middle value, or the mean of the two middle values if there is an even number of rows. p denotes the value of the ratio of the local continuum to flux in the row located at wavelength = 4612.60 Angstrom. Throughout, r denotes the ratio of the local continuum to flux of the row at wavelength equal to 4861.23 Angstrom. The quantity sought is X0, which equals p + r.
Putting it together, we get 2.59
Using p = 1.19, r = 1.39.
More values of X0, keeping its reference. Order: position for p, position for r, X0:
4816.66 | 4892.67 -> 2.68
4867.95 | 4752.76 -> 2.52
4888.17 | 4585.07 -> 2.61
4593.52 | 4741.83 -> 2.65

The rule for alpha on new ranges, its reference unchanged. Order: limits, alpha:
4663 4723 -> 2.1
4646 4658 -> 0.5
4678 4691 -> 2.1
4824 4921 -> 3.2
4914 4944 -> 2.5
